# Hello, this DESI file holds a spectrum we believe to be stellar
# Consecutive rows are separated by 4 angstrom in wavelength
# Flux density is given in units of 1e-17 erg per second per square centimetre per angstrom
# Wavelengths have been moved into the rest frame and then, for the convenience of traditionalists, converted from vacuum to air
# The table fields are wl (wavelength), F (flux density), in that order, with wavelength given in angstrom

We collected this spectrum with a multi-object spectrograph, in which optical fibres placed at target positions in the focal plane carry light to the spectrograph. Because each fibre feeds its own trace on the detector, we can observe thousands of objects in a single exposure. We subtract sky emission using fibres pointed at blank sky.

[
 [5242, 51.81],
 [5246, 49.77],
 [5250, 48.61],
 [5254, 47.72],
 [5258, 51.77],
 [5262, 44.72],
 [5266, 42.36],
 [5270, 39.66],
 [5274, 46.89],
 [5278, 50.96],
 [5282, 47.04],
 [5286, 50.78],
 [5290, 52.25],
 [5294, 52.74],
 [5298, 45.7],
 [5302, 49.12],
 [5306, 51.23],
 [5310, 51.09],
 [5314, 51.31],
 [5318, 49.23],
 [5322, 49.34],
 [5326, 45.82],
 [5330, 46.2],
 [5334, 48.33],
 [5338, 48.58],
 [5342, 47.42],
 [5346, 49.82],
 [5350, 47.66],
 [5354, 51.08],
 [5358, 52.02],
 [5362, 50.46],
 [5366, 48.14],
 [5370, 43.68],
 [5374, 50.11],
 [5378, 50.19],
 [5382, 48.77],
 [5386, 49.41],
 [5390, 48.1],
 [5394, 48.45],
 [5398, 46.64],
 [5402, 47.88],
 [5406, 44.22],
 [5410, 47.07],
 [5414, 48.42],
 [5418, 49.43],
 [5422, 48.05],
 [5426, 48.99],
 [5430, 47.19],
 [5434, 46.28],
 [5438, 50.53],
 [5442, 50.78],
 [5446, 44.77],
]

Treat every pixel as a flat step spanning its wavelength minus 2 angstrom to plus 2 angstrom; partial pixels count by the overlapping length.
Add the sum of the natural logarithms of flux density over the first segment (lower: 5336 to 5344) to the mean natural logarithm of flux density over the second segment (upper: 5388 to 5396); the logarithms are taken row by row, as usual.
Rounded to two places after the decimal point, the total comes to 11.62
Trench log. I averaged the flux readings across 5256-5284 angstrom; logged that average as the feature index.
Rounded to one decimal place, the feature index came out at 46.2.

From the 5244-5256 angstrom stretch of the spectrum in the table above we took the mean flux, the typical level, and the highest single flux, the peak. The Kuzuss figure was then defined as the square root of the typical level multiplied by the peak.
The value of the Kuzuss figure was 49.2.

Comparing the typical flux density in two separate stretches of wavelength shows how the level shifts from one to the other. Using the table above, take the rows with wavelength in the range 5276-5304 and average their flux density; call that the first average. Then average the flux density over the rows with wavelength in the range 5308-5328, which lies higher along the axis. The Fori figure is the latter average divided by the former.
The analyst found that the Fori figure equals 0.99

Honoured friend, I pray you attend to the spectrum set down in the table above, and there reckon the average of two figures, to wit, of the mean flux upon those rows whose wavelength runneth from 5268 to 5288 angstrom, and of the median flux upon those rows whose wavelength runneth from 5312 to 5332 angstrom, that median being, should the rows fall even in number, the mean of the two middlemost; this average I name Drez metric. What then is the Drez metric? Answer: 48.15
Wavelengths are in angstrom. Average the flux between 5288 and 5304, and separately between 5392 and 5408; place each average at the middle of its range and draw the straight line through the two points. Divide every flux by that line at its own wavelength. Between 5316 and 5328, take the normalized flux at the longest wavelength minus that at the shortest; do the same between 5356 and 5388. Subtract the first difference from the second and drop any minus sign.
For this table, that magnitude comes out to 0.029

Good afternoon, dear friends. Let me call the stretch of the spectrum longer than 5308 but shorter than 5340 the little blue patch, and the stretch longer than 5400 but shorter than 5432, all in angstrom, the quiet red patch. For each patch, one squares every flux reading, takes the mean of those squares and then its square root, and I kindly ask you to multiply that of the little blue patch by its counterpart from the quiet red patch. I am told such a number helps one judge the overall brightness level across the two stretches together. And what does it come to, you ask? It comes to 2326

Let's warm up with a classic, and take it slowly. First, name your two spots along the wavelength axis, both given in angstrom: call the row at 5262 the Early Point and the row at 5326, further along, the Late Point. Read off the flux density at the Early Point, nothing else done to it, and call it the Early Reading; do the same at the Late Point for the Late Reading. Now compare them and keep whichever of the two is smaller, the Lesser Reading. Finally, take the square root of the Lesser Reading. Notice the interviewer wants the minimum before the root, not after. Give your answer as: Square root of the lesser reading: 6.69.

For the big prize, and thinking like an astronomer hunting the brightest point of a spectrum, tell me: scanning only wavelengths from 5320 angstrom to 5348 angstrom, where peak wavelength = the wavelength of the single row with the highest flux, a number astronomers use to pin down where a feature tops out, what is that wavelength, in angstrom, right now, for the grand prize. 5346 angstrom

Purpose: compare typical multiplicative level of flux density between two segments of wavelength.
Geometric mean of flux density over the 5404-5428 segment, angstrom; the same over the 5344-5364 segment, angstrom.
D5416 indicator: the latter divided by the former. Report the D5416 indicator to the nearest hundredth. 1.05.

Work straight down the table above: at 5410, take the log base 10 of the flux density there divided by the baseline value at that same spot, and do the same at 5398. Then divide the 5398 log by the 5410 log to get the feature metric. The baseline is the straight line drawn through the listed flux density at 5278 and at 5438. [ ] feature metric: 1.1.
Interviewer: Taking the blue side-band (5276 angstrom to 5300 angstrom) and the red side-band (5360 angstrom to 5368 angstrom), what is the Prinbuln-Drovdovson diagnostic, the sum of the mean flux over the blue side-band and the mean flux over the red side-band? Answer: 99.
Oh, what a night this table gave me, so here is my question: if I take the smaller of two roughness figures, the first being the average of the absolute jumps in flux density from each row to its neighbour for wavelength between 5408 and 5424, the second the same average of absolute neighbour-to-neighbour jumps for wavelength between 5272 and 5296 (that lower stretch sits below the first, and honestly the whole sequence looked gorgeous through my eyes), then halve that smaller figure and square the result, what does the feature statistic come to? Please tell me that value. 0.39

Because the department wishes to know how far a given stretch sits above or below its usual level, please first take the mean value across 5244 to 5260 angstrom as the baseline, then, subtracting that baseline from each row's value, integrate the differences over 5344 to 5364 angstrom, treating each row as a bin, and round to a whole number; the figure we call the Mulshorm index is 15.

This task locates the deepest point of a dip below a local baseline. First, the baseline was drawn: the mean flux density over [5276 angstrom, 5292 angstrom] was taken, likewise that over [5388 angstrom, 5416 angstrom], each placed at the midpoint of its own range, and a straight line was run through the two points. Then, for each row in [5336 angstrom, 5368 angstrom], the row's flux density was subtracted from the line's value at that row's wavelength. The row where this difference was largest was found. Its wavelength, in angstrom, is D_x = 5342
